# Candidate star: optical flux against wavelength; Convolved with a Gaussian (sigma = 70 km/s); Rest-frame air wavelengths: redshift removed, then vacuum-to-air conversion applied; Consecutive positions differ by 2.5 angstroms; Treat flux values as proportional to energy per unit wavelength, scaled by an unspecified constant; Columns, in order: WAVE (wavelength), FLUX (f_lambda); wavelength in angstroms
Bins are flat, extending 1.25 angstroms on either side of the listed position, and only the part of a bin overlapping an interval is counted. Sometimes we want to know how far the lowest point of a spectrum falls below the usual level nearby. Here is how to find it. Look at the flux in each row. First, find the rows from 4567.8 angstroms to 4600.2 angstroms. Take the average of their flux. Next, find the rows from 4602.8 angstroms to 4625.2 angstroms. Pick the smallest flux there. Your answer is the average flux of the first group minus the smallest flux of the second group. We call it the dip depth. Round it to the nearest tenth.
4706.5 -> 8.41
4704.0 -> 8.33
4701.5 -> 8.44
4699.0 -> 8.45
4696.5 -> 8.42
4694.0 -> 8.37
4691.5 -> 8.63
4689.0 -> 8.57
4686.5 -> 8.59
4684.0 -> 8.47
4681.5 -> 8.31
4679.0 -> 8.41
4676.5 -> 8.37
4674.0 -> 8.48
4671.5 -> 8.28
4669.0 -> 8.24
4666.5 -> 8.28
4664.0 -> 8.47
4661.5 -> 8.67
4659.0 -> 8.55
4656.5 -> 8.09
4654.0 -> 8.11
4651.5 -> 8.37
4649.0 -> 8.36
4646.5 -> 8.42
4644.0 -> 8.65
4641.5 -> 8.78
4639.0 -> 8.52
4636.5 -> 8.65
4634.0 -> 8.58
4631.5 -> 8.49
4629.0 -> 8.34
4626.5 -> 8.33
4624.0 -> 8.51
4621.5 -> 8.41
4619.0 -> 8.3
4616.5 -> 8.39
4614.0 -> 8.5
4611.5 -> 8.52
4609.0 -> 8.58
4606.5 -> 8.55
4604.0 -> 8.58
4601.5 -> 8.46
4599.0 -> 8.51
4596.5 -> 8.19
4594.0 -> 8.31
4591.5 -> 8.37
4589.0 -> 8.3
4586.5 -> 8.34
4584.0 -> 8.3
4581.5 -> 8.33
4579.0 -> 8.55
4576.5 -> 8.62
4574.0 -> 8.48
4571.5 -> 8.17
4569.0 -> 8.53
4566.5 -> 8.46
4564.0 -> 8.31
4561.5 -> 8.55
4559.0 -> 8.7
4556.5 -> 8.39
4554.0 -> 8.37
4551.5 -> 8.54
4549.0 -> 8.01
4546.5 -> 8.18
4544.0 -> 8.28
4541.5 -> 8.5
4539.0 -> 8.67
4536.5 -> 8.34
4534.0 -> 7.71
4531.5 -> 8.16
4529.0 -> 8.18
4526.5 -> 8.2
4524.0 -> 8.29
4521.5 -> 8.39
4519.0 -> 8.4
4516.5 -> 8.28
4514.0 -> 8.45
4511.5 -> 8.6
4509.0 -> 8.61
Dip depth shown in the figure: 0.1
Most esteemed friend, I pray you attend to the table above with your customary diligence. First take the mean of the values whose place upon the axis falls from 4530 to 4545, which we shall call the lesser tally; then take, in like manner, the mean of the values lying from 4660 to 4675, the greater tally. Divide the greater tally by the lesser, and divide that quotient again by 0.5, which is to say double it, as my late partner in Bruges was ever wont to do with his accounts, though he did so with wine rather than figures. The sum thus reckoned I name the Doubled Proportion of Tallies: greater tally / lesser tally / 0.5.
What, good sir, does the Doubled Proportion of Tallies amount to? 2.03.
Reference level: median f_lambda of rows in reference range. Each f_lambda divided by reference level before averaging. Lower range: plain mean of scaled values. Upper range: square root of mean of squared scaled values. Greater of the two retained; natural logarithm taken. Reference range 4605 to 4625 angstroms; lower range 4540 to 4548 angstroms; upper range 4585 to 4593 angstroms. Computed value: -0.020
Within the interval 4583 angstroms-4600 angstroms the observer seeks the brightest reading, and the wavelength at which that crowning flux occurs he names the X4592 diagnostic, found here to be 4599.0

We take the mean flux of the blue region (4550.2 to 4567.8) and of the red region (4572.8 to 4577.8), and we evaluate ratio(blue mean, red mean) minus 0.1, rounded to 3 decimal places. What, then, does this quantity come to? 0.891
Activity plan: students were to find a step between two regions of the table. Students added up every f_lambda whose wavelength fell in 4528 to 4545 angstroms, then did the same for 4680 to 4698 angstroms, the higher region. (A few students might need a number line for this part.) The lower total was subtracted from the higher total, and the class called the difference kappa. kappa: 1.5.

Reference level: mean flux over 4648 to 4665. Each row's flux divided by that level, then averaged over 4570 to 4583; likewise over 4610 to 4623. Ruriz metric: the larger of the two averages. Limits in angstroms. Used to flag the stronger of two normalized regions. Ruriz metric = 1.007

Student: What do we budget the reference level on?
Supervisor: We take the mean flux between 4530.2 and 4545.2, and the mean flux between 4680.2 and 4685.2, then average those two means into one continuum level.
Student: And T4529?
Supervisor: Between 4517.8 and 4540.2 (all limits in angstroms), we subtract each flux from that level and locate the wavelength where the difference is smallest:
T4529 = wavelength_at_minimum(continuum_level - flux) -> 4539.0 angstroms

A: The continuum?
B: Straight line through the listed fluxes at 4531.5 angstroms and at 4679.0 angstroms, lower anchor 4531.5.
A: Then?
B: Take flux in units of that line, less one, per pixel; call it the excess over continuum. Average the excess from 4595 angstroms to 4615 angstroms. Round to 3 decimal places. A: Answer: 0.024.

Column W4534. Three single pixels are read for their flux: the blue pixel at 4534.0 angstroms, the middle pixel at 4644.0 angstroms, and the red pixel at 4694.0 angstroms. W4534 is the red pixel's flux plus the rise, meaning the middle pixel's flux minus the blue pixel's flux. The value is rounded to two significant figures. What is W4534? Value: 9.3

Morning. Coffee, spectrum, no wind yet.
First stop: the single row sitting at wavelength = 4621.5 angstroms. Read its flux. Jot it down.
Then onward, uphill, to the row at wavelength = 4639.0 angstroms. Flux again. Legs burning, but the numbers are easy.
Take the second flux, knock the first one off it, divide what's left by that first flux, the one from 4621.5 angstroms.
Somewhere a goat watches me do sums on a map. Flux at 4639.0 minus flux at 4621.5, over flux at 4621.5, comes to 0.013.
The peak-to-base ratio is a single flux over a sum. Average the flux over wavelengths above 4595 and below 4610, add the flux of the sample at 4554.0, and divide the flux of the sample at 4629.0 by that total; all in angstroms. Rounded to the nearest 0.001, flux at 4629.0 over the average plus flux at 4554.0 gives 0.495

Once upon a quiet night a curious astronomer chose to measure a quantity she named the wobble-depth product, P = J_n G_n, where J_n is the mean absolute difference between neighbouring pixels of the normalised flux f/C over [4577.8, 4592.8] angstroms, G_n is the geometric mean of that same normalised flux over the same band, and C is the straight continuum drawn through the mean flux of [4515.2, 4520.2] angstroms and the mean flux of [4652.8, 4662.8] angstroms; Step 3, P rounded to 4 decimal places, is 0.0096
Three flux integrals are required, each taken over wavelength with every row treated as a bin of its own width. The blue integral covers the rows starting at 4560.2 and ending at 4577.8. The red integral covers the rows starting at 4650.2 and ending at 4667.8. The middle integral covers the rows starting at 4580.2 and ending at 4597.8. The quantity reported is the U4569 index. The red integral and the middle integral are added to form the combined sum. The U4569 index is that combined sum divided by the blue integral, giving 1.97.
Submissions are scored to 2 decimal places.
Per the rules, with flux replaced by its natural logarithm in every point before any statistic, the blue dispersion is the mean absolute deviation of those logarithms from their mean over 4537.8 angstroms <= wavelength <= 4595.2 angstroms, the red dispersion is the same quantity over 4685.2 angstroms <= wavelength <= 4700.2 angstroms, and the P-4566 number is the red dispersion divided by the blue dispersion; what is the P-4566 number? 0.66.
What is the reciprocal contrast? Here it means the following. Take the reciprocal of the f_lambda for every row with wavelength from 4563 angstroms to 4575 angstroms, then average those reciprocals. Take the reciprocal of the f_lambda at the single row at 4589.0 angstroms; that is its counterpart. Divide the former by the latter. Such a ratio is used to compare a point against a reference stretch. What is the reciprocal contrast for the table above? 0.990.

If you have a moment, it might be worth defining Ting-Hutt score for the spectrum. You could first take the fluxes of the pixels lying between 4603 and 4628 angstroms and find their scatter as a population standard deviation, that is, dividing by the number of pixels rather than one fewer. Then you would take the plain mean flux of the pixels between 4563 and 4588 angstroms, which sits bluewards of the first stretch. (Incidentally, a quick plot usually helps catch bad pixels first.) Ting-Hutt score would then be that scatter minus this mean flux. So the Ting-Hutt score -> -8.31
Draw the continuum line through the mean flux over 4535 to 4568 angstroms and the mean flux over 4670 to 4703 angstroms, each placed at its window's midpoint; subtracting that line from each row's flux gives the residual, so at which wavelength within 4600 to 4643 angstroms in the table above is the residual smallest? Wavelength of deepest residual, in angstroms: 4619.0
